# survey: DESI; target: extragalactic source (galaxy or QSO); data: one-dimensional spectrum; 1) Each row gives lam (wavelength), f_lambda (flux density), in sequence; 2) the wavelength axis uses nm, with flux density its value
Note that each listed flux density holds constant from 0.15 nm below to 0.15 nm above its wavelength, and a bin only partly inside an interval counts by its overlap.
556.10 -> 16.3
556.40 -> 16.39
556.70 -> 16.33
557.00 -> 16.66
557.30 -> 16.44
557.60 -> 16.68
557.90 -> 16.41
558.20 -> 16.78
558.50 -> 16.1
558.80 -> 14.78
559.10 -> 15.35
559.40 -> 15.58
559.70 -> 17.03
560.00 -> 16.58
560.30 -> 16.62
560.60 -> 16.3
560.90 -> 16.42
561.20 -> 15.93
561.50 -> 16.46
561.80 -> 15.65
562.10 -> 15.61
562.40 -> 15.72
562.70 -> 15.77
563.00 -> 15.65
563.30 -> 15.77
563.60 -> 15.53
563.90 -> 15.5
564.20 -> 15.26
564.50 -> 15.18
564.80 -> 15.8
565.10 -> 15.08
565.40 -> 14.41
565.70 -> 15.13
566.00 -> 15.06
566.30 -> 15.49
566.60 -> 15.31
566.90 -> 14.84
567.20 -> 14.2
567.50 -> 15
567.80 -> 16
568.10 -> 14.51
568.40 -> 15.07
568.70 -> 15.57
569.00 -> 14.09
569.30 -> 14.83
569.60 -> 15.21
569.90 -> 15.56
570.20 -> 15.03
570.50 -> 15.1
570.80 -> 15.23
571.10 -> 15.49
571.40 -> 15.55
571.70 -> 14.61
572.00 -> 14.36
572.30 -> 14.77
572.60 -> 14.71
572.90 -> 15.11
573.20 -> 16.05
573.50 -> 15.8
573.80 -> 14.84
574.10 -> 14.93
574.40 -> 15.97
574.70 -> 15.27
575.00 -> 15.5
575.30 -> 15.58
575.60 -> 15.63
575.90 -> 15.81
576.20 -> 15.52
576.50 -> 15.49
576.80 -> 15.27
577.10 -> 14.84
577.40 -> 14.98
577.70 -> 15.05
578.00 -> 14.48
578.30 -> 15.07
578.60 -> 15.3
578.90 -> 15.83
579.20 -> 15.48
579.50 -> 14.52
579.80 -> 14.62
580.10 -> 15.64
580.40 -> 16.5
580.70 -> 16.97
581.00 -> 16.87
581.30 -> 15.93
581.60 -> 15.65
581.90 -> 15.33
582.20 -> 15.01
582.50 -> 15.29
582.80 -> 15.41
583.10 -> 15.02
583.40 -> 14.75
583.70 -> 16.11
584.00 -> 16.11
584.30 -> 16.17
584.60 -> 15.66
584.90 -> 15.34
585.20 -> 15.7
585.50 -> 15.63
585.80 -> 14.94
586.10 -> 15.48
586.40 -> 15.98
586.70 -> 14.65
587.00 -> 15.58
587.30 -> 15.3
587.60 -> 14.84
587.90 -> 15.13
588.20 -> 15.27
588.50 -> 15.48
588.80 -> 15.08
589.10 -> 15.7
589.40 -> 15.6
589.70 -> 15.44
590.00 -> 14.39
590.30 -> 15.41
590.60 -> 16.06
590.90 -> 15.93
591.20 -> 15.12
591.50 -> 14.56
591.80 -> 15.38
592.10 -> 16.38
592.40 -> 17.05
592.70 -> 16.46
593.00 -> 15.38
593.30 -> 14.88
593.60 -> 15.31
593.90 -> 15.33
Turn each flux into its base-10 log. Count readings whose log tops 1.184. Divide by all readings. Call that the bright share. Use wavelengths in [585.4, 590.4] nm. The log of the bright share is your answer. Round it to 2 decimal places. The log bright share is -0.23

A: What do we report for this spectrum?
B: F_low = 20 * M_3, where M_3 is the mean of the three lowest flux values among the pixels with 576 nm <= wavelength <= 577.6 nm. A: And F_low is 301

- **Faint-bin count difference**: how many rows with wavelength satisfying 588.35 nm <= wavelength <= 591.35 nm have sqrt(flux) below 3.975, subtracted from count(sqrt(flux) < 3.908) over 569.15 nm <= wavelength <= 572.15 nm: -1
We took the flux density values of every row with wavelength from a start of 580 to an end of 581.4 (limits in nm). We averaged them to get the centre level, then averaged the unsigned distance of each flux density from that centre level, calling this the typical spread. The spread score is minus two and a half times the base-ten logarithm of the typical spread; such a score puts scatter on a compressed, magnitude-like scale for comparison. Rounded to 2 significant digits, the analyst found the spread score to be 0.80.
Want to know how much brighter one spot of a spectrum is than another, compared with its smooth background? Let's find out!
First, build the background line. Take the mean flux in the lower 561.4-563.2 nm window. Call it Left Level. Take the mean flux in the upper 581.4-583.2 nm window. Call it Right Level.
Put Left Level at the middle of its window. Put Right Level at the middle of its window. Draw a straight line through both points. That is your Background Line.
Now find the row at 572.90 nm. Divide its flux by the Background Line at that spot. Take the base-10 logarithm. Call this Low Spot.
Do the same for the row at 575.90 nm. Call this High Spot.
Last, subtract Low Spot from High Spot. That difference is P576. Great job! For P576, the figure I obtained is 0.022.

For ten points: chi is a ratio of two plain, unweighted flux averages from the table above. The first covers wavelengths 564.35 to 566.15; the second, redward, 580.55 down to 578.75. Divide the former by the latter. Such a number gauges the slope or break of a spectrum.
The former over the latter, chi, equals 0.98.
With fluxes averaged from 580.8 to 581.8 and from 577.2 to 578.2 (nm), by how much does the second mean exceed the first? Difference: -1.3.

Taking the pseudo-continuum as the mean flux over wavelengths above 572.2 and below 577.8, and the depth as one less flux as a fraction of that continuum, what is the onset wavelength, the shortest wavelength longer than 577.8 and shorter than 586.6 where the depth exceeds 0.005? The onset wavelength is 578.00 nm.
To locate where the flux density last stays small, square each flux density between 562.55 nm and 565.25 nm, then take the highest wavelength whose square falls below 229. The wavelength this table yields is 565.10 nm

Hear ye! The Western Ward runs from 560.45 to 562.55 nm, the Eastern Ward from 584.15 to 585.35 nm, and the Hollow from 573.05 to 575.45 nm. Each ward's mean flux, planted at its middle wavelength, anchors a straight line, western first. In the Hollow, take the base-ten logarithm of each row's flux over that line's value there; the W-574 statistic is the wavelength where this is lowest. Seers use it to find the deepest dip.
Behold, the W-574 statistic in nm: 573.80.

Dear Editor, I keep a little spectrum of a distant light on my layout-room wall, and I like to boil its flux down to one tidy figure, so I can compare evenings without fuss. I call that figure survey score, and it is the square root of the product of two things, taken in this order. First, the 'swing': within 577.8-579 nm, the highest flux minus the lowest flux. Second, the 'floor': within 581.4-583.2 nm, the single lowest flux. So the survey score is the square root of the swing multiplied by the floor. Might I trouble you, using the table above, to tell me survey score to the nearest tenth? 4.5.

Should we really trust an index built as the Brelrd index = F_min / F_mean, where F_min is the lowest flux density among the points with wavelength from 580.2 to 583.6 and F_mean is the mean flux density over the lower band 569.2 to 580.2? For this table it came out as 0.969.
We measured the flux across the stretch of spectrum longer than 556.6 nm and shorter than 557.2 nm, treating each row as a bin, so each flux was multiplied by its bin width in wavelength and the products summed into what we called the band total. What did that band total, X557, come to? 9.90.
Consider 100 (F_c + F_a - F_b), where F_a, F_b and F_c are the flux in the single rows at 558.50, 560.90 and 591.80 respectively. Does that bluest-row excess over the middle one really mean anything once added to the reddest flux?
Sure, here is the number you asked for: 1506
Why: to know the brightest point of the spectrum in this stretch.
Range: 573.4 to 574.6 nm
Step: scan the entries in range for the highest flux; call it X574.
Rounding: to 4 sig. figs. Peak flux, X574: 15.97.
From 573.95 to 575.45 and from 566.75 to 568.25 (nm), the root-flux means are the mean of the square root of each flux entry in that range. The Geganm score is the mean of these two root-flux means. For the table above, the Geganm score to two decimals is 3.90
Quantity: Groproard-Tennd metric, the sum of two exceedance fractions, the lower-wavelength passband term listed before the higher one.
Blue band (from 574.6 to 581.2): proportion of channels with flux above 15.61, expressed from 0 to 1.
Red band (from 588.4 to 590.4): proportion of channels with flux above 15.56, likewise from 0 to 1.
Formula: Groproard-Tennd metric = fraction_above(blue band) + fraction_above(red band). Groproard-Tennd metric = 0.60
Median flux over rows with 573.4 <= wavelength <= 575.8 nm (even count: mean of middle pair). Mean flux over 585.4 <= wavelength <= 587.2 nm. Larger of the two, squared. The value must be 241.5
